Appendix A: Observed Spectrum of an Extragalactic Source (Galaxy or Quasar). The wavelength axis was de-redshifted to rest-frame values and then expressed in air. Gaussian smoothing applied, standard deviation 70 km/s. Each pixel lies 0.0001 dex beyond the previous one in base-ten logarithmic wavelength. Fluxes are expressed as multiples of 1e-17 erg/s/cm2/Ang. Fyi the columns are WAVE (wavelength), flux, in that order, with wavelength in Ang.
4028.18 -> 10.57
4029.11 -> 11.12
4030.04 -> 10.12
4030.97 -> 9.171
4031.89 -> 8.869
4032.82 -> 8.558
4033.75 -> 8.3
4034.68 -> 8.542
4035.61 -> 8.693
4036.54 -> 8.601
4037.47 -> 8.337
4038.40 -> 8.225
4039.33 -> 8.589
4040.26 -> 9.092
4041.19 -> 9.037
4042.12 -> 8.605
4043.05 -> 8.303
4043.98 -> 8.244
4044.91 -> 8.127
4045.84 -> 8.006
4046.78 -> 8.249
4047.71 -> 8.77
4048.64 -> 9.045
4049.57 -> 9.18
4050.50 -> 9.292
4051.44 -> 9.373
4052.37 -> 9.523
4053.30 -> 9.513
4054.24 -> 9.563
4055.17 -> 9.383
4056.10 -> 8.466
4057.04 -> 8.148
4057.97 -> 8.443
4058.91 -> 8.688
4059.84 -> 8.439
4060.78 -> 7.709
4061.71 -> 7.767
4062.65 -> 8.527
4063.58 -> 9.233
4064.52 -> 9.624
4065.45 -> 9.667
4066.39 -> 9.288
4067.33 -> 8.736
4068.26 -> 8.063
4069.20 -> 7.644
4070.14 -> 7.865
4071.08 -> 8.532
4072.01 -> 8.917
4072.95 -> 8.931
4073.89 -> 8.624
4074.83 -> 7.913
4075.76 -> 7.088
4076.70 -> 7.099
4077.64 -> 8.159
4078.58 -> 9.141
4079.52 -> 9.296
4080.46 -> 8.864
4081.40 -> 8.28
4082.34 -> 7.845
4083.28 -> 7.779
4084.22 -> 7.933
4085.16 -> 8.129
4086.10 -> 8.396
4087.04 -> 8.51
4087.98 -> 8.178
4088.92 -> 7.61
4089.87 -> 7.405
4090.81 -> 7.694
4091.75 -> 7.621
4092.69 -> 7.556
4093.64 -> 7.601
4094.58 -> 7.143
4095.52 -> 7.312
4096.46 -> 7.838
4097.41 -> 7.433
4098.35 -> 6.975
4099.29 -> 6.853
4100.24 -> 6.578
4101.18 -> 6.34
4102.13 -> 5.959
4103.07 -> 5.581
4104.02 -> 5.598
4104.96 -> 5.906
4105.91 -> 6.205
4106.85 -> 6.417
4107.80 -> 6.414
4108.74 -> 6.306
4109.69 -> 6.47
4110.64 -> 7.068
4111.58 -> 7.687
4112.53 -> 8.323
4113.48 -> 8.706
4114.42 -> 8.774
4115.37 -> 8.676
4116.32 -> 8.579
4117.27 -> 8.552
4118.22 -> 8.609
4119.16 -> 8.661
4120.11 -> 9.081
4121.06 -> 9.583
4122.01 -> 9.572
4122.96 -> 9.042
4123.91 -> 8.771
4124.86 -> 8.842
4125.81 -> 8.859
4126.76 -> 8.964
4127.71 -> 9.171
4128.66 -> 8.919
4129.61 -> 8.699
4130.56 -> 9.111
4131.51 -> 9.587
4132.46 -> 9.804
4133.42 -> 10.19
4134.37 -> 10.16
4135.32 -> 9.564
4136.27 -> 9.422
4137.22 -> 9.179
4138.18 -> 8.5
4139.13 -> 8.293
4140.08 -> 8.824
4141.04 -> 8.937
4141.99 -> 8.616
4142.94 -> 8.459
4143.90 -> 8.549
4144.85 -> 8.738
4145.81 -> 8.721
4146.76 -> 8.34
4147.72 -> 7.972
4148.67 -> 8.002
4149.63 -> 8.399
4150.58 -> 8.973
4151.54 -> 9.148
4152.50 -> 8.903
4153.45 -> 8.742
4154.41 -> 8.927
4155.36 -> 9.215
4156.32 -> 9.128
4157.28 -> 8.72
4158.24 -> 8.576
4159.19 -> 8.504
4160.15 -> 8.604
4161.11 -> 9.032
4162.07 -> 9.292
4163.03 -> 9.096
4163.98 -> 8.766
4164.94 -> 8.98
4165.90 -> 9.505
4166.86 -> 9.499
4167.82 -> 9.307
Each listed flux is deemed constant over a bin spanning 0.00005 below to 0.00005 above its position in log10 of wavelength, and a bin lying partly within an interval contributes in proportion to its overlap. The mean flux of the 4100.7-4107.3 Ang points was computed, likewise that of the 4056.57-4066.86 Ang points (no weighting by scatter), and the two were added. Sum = 14.7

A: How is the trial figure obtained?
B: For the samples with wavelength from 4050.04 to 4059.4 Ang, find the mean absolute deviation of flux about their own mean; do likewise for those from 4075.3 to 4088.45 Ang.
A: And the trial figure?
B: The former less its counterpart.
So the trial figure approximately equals 0.0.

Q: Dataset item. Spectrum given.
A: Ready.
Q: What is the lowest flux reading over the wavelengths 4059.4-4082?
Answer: 7.088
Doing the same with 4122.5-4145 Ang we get 8.293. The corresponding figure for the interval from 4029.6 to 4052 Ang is 8.006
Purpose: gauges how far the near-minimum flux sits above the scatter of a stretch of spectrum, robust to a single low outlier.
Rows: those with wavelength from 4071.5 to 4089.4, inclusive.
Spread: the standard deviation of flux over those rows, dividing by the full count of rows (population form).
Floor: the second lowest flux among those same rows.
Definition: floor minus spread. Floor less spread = 6.5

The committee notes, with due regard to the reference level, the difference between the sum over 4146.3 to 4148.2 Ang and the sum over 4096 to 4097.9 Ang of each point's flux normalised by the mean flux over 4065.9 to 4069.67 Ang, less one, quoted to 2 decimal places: 0.12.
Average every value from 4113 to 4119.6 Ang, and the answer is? 8.7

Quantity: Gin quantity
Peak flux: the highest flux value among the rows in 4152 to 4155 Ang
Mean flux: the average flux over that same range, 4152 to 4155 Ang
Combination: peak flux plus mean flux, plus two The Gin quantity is 19.8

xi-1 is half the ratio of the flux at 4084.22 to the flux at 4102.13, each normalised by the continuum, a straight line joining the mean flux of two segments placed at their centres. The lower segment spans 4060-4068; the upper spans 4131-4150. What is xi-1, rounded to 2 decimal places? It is 0.67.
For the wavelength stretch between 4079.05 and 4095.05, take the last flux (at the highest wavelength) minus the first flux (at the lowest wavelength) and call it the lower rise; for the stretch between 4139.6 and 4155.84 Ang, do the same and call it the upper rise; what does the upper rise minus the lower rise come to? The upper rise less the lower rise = 2.5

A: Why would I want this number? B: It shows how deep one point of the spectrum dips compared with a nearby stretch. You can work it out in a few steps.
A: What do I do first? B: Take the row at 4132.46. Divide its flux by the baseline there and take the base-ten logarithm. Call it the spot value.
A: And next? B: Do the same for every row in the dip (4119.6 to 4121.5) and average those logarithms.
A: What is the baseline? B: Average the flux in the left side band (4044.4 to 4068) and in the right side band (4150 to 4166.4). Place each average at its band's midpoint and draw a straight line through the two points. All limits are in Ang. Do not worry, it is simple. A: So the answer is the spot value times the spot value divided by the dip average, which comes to 0.1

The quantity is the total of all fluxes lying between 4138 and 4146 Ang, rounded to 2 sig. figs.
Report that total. 78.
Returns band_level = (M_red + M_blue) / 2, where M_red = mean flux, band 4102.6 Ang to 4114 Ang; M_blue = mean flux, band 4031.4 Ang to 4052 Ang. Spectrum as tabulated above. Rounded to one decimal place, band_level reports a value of 7.7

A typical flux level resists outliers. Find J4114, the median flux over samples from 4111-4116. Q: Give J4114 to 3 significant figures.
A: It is 8.68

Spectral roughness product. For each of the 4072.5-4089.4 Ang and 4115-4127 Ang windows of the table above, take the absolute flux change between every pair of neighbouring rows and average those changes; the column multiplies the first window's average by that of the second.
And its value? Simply 0.076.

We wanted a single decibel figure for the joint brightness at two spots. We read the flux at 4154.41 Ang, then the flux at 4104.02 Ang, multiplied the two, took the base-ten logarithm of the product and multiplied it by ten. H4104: 17.0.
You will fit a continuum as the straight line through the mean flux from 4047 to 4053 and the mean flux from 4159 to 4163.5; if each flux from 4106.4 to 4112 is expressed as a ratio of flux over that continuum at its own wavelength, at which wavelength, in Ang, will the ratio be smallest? 4108.74 Ang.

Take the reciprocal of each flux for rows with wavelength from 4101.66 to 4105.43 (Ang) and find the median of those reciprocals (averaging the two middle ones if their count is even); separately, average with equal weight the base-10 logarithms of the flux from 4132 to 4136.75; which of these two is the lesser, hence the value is 0.174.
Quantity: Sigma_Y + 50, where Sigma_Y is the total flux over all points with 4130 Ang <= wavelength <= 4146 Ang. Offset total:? 205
